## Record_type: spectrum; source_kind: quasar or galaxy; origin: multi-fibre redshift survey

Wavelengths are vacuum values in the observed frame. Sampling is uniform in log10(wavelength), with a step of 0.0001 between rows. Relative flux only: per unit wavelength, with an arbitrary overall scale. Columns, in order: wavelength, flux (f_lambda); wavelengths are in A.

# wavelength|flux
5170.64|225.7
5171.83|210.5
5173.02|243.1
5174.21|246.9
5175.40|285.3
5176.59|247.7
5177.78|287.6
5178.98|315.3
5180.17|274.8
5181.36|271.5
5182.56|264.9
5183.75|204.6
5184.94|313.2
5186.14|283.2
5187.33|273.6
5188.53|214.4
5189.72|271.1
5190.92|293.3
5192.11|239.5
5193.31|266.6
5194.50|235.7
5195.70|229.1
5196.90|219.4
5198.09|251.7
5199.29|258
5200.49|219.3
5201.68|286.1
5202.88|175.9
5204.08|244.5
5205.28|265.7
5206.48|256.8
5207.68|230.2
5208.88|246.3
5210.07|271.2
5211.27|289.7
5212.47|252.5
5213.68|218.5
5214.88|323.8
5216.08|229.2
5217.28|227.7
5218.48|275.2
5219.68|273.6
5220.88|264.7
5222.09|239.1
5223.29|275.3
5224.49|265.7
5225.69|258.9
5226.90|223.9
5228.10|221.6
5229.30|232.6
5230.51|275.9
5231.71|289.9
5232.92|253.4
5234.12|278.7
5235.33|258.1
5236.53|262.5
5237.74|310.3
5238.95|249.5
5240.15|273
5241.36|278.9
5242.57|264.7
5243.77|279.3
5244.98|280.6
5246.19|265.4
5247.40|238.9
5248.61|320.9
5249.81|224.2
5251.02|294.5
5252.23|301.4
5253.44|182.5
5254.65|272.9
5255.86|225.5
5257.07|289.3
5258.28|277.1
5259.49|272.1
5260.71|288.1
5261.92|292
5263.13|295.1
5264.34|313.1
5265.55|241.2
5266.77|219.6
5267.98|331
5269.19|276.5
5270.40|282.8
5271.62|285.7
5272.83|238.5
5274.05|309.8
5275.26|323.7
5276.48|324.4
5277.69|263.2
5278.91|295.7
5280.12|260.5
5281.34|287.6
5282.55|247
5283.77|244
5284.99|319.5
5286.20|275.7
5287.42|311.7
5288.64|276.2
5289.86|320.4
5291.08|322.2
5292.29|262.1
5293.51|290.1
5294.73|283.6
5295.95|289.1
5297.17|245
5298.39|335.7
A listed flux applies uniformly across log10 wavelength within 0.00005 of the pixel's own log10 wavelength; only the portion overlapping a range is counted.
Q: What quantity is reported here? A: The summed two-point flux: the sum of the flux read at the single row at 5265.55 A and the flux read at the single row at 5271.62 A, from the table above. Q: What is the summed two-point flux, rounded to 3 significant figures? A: 527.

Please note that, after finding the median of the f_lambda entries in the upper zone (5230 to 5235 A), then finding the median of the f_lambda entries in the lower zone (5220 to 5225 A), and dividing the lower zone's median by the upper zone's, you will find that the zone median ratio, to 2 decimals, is 0.96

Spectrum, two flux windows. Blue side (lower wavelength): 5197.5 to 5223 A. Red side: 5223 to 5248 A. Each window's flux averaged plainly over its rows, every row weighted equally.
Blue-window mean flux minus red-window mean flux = -11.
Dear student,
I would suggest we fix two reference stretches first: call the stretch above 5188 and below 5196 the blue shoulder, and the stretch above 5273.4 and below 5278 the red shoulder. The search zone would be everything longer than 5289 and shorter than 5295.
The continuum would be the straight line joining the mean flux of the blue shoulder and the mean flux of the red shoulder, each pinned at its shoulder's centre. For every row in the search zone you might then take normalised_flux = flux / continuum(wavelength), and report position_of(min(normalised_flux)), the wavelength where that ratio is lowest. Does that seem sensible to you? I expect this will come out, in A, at 5292.29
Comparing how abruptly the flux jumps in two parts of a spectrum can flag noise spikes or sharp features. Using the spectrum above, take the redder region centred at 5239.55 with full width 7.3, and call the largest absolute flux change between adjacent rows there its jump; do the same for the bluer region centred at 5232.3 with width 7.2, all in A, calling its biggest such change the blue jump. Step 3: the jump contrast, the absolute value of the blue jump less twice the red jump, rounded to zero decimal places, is 78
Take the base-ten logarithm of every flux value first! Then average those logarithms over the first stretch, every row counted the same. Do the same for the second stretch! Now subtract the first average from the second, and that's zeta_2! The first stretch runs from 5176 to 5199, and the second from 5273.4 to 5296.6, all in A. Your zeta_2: 0.047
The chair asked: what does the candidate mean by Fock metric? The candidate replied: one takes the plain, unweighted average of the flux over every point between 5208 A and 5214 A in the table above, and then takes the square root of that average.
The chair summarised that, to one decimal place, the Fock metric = 16.0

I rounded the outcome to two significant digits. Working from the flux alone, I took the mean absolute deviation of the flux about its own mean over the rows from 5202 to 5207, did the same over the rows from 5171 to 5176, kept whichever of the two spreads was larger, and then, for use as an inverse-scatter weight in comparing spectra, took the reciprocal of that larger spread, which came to 0.033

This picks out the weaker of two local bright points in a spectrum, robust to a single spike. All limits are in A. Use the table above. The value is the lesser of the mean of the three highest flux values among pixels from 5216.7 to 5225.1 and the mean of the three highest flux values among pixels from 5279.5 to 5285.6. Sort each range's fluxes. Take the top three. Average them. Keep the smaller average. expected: 275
